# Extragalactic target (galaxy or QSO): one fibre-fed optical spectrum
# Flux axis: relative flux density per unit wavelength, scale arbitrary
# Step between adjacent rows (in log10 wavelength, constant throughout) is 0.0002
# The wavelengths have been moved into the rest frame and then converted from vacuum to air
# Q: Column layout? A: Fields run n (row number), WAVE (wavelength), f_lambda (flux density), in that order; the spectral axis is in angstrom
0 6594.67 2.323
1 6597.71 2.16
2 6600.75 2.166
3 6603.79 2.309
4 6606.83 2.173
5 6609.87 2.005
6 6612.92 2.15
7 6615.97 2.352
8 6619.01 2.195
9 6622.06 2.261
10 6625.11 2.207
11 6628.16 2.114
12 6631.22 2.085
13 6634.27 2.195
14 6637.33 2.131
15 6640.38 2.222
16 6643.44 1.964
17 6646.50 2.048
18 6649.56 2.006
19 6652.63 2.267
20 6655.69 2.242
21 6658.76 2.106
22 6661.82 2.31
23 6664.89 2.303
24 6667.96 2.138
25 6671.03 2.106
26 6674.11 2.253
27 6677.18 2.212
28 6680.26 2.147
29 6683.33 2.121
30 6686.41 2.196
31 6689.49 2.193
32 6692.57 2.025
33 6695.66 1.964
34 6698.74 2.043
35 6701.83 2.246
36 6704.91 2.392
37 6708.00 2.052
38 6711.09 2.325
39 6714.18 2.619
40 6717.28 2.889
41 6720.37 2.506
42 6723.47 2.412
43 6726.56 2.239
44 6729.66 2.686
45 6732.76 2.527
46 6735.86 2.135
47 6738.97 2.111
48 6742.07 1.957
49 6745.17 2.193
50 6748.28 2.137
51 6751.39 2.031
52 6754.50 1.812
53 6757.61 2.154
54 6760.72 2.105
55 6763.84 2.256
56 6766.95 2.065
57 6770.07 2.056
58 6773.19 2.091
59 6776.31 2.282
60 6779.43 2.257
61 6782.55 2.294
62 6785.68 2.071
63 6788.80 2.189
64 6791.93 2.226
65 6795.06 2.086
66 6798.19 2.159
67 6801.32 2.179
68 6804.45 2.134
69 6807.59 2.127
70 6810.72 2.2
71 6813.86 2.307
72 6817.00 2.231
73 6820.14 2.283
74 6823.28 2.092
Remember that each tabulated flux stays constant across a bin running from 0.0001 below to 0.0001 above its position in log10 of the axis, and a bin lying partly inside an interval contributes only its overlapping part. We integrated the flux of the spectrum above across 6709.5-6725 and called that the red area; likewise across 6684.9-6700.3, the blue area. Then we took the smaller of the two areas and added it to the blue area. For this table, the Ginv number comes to 64.2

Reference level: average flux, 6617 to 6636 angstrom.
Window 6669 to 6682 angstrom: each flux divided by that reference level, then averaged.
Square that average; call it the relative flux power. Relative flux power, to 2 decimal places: 1.00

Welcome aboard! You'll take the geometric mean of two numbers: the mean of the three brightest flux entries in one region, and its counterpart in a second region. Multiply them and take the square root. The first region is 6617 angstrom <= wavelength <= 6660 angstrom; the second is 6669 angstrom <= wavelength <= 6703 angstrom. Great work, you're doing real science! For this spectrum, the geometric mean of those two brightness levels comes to 2.25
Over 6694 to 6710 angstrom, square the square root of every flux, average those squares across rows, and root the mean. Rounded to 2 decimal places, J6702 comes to 1.46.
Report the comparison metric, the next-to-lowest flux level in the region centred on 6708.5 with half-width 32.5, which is 2.025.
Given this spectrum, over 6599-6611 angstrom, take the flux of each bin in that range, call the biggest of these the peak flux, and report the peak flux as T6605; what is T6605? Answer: 2.309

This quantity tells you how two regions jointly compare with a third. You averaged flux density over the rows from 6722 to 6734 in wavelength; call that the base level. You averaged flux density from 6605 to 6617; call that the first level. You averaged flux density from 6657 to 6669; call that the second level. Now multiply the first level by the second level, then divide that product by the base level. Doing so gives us 1.95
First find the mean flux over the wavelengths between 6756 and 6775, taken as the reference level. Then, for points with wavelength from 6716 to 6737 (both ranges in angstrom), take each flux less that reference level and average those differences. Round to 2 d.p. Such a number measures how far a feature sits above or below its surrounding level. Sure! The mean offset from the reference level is 0.36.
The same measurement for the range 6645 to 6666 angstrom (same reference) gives 0.06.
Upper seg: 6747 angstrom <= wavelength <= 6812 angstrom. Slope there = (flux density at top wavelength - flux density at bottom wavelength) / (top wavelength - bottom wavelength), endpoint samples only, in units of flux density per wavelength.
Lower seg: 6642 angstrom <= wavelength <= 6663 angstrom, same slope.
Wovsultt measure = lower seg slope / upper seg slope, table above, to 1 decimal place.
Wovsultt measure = 18.7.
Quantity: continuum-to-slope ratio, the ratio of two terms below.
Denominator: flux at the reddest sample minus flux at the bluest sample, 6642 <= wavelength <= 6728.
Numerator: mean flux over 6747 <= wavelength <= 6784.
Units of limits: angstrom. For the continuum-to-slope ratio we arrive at 8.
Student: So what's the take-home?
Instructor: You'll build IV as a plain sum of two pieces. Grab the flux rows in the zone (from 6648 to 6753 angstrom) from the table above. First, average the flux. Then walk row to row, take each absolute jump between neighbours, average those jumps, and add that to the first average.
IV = 2.40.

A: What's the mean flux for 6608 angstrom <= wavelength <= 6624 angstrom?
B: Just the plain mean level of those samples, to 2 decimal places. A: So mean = 2.19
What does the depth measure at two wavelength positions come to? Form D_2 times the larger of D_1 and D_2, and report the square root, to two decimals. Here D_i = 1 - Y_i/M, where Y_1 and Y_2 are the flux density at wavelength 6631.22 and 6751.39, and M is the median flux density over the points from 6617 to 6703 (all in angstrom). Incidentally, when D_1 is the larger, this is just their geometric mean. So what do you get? 0.06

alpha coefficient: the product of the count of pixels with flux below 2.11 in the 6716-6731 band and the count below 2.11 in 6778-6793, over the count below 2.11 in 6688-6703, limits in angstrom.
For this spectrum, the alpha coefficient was 0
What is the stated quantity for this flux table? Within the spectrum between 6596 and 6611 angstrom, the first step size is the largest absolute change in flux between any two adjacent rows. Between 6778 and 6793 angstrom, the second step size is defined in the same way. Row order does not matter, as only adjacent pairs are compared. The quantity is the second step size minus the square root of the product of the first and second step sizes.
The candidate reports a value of 0.029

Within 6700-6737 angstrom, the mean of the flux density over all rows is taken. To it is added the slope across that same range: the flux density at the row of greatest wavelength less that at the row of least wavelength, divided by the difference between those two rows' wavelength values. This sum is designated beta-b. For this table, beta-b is 2.42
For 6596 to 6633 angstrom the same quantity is 2.18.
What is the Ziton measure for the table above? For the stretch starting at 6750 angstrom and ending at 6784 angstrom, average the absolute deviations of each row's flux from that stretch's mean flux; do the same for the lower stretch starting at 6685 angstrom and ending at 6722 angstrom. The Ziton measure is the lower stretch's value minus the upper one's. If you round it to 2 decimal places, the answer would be 0.11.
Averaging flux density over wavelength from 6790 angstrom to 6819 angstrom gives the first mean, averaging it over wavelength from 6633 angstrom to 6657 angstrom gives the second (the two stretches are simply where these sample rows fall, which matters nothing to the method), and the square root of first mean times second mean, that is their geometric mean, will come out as 2.16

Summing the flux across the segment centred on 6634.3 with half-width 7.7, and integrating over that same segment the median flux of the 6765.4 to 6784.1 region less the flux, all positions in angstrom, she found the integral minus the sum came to -10.4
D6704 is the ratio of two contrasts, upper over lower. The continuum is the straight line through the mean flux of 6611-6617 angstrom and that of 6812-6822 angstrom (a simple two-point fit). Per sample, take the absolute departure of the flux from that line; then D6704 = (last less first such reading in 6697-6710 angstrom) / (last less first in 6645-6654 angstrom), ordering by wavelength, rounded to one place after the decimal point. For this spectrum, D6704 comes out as 0.0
